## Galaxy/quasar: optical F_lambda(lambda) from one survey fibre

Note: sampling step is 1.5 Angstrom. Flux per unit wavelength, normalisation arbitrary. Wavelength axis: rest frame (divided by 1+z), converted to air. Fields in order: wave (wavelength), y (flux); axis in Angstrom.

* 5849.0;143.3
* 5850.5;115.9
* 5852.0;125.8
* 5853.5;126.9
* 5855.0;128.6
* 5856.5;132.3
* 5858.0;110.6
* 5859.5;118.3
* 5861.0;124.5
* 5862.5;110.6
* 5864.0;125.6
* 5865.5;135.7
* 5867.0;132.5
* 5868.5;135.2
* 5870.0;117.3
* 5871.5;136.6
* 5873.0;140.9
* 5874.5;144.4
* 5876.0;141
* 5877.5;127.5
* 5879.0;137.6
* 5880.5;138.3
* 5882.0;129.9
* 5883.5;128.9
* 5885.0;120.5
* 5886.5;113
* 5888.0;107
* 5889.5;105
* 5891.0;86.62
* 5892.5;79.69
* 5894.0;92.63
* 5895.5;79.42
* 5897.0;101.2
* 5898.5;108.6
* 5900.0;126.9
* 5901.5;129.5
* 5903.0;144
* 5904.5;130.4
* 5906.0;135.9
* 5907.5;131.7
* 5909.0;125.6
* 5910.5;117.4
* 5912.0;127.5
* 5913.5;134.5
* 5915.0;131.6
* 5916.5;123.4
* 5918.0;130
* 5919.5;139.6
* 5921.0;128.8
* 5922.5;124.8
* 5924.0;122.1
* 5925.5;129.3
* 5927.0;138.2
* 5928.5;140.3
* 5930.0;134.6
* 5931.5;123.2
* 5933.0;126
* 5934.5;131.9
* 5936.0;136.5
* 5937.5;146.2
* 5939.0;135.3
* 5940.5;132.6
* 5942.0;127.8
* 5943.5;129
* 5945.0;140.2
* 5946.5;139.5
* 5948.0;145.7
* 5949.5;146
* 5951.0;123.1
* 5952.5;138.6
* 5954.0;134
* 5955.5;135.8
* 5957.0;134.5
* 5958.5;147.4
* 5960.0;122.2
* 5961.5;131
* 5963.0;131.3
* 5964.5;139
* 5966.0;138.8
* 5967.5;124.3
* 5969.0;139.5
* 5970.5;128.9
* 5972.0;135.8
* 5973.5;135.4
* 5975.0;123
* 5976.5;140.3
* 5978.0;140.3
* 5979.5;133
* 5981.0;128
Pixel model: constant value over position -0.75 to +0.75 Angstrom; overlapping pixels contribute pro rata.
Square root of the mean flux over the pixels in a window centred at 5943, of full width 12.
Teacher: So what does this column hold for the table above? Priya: 11.7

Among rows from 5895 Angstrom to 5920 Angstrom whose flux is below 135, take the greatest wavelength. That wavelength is 5918.0 Angstrom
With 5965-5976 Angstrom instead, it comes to 5975.0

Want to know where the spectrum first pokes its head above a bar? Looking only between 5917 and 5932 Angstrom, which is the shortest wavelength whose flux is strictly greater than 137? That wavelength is 5919.5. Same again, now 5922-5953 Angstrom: 5927.0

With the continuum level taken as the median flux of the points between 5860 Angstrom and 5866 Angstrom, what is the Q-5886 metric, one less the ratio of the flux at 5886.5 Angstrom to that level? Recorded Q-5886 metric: 0.10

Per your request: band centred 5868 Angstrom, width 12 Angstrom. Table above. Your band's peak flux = 140.9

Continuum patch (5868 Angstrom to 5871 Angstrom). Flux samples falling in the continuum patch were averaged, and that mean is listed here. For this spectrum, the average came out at 126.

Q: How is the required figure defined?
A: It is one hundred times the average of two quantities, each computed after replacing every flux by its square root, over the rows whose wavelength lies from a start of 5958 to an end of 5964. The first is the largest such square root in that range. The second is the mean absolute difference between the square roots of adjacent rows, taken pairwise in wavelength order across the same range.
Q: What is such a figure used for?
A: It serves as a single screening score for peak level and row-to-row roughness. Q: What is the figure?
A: 632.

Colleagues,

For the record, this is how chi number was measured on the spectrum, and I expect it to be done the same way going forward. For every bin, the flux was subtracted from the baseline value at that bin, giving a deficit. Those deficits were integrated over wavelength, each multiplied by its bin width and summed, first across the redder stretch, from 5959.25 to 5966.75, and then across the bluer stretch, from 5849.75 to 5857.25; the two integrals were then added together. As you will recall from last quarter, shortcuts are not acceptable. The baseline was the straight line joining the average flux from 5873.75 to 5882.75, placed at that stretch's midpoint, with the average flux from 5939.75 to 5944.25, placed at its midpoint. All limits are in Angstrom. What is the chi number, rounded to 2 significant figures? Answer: 62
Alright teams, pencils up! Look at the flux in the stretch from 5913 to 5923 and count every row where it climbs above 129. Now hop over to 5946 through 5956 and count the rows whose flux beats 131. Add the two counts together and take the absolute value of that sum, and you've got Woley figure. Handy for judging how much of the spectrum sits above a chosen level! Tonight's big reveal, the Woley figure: 10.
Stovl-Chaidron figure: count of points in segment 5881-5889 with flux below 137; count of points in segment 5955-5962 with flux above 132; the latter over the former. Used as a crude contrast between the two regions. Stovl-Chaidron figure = 0.60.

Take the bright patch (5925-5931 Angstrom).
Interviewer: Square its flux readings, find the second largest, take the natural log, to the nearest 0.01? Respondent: 9.86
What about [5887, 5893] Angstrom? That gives 9.31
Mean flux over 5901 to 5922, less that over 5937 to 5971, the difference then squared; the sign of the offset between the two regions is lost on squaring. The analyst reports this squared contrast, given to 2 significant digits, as 21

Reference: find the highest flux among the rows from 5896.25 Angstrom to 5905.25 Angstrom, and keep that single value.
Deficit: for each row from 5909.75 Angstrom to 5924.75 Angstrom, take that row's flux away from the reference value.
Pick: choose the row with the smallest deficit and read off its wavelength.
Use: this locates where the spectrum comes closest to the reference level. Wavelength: 5919.5 Angstrom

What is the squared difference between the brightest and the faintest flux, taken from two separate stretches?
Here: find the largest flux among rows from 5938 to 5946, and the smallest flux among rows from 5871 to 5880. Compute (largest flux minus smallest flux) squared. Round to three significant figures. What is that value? 161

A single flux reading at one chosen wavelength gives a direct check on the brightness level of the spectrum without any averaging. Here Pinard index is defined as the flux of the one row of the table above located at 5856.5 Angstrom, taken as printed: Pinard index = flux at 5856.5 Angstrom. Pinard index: 132.3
